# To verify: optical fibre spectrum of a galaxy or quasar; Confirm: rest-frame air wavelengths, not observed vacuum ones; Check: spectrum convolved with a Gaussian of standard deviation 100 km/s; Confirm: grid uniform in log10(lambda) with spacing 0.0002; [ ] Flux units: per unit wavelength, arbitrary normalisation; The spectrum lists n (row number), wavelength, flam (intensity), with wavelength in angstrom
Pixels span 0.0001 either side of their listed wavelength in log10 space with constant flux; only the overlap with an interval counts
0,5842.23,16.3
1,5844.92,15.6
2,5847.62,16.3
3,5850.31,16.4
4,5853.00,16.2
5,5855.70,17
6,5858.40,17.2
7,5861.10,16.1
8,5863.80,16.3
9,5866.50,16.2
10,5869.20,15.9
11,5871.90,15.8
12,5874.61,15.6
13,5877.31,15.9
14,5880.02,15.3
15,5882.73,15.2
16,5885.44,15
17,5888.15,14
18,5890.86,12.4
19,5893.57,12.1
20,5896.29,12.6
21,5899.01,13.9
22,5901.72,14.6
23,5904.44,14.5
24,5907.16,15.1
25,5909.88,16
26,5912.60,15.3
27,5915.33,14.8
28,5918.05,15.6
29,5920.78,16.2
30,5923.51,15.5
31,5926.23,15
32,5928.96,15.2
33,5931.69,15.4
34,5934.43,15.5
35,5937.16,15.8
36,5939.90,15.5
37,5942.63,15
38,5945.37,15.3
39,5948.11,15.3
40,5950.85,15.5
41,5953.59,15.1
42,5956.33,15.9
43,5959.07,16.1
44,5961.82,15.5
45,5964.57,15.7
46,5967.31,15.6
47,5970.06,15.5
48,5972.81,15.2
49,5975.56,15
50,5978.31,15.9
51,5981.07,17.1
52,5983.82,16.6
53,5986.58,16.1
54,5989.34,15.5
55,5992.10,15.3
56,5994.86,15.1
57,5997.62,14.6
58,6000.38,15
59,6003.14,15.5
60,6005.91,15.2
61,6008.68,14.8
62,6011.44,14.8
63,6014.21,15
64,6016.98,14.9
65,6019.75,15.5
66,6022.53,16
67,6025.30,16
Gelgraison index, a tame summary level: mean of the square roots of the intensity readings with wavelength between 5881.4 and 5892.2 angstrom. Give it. 3.76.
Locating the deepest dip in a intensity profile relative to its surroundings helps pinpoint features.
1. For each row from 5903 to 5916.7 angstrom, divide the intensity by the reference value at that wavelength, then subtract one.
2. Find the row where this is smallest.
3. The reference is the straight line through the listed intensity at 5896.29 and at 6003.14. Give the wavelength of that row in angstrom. 5915.33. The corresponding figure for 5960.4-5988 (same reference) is 5975.56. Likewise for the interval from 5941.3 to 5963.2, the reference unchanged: 5953.59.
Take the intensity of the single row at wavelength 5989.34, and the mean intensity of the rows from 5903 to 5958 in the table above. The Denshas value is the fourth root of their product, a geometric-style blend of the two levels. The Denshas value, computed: 3.93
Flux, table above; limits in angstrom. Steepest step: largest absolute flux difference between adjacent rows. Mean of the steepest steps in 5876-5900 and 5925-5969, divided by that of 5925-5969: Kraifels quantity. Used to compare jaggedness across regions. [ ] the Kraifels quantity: 1.50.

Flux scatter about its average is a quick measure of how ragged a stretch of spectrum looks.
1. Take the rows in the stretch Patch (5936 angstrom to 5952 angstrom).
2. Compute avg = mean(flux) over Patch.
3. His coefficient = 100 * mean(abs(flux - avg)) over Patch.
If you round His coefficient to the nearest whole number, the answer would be 20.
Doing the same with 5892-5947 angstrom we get 72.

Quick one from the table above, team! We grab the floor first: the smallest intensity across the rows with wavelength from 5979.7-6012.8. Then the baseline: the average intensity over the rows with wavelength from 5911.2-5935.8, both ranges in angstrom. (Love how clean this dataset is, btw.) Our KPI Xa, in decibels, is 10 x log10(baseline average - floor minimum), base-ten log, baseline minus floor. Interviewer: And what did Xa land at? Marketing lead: -1.0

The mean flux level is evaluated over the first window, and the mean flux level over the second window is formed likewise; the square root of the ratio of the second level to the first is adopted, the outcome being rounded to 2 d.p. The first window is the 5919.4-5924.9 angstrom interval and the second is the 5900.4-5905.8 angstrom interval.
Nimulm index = 0.96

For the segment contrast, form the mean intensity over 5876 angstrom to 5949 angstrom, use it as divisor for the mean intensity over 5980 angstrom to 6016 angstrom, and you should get 1.04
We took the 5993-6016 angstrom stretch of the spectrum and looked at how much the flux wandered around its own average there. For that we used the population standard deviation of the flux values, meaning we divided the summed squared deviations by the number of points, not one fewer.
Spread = 0.26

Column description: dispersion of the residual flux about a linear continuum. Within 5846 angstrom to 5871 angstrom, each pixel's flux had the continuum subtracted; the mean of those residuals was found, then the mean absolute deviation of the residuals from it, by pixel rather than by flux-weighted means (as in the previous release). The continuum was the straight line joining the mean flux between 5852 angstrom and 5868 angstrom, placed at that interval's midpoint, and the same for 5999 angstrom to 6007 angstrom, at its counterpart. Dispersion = 0.31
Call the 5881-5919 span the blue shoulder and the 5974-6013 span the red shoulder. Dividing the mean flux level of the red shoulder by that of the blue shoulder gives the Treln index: 1.08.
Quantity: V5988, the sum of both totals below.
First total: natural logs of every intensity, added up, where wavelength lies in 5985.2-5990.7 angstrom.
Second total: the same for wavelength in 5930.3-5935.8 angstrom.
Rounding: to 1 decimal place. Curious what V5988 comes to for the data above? 11.0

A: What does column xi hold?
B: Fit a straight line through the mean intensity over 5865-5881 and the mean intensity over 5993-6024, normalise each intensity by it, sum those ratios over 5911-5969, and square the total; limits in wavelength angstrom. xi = 441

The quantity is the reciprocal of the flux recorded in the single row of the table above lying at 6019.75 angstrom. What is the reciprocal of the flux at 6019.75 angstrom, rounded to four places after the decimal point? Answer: 0.0645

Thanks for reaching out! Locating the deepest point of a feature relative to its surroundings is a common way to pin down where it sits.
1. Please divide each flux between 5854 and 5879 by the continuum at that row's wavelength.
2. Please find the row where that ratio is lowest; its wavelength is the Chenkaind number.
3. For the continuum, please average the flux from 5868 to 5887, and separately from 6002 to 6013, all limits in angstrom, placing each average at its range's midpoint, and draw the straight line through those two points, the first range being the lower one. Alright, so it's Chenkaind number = 5874.61 angstrom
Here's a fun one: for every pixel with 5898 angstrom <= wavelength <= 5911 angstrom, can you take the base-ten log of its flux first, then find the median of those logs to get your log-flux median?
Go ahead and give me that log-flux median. 1.164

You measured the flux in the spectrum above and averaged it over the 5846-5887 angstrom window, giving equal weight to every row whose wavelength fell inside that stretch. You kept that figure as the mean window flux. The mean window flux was 16.0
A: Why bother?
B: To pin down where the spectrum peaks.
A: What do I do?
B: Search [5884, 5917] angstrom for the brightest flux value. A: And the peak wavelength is 5909.88 angstrom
